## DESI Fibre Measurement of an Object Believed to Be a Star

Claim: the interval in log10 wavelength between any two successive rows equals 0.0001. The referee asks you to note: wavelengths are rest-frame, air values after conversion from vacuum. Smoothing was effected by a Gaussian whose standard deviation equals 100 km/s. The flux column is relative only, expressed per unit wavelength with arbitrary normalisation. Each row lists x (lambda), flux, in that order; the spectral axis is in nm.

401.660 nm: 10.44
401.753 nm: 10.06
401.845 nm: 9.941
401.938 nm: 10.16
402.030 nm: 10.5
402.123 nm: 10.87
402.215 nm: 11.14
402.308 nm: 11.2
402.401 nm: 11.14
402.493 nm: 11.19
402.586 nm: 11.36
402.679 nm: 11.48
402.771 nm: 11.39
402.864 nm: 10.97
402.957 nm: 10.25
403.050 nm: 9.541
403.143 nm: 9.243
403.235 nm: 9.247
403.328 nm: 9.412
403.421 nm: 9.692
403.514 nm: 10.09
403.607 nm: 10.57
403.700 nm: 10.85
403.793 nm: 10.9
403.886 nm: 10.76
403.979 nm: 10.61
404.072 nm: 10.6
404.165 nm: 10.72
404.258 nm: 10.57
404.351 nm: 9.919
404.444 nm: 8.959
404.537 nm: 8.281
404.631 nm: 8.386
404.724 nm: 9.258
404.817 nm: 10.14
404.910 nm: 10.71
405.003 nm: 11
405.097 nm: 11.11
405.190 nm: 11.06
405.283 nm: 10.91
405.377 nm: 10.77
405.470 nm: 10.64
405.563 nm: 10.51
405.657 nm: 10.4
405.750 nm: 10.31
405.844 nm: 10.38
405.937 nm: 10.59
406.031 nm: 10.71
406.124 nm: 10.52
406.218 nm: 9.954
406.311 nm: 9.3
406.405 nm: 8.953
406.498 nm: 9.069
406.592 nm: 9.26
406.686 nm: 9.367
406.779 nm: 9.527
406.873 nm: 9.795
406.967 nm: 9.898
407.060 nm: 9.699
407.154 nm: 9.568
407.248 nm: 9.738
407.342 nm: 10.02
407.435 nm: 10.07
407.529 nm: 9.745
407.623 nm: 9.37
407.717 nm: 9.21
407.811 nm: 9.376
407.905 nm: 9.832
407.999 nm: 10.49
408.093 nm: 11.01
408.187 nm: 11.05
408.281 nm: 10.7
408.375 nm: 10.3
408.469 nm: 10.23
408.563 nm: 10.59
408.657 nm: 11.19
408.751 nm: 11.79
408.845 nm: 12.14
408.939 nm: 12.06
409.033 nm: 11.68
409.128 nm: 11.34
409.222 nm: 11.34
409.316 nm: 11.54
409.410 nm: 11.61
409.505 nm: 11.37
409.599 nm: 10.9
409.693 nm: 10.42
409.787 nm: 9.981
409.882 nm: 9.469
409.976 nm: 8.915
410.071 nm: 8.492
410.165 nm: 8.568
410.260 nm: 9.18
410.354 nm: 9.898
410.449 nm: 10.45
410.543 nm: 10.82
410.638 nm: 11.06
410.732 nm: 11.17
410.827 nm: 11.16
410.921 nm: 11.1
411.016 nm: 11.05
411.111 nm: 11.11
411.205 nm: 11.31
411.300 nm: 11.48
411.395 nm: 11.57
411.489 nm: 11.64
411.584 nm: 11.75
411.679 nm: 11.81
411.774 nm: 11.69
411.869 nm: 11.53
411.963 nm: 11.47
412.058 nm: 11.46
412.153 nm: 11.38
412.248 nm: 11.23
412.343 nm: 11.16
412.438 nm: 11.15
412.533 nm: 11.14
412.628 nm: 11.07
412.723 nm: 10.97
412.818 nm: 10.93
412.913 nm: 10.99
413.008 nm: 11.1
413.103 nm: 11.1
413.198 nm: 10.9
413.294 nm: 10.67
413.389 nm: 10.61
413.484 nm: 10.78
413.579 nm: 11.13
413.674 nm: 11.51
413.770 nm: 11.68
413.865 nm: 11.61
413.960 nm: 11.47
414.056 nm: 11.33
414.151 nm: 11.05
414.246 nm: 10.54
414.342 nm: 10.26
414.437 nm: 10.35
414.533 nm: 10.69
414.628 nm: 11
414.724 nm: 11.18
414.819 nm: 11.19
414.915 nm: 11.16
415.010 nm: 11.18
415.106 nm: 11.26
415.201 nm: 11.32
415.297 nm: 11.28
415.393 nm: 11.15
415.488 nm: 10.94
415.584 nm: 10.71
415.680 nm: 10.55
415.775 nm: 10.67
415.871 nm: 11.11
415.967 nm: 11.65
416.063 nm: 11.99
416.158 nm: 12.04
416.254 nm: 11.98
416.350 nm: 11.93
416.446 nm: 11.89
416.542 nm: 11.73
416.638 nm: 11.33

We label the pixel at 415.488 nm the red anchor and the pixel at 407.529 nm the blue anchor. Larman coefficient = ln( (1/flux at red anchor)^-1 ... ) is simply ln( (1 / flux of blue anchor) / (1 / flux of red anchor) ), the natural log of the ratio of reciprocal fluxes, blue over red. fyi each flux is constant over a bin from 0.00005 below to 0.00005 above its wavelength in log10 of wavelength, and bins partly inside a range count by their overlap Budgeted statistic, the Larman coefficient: 0.12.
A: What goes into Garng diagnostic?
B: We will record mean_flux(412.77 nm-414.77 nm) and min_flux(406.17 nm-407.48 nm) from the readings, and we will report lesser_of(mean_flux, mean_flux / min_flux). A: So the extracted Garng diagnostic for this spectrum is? 1.23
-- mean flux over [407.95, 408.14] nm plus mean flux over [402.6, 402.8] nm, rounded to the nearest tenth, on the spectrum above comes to 22.2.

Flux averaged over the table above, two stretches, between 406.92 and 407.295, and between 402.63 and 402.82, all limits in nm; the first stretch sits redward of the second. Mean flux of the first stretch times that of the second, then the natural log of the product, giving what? 4.71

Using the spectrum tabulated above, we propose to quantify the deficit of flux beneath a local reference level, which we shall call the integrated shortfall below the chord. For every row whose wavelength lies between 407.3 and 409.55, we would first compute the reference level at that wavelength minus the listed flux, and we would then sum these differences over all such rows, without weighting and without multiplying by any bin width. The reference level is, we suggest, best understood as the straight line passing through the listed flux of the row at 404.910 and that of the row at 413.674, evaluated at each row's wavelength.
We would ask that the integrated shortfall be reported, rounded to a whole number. 7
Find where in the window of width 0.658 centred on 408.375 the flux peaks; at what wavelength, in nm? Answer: 408.657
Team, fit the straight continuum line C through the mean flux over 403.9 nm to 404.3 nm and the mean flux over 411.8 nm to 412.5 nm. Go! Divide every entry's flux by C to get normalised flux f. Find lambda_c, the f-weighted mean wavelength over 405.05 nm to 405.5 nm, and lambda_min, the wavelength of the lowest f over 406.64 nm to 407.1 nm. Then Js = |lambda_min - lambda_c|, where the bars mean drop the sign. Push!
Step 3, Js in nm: 1.40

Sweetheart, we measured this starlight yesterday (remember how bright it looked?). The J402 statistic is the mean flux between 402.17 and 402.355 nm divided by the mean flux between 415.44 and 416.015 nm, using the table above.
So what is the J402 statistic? 1.02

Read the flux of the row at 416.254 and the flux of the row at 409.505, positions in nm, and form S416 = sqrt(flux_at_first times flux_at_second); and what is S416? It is 11.7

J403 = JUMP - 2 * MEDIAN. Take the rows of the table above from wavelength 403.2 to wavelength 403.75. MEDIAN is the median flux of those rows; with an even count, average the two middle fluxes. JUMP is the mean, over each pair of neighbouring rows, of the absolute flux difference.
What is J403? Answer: -19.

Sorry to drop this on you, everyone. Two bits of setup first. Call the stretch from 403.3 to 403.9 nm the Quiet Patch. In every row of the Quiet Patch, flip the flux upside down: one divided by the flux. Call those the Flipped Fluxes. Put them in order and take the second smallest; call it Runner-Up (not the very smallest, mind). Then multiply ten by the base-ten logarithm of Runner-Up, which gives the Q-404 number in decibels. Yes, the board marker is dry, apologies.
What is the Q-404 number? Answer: -10.4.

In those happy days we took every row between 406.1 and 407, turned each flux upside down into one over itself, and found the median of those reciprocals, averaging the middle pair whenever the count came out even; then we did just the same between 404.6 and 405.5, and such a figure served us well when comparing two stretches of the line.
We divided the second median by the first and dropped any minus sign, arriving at 0.88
